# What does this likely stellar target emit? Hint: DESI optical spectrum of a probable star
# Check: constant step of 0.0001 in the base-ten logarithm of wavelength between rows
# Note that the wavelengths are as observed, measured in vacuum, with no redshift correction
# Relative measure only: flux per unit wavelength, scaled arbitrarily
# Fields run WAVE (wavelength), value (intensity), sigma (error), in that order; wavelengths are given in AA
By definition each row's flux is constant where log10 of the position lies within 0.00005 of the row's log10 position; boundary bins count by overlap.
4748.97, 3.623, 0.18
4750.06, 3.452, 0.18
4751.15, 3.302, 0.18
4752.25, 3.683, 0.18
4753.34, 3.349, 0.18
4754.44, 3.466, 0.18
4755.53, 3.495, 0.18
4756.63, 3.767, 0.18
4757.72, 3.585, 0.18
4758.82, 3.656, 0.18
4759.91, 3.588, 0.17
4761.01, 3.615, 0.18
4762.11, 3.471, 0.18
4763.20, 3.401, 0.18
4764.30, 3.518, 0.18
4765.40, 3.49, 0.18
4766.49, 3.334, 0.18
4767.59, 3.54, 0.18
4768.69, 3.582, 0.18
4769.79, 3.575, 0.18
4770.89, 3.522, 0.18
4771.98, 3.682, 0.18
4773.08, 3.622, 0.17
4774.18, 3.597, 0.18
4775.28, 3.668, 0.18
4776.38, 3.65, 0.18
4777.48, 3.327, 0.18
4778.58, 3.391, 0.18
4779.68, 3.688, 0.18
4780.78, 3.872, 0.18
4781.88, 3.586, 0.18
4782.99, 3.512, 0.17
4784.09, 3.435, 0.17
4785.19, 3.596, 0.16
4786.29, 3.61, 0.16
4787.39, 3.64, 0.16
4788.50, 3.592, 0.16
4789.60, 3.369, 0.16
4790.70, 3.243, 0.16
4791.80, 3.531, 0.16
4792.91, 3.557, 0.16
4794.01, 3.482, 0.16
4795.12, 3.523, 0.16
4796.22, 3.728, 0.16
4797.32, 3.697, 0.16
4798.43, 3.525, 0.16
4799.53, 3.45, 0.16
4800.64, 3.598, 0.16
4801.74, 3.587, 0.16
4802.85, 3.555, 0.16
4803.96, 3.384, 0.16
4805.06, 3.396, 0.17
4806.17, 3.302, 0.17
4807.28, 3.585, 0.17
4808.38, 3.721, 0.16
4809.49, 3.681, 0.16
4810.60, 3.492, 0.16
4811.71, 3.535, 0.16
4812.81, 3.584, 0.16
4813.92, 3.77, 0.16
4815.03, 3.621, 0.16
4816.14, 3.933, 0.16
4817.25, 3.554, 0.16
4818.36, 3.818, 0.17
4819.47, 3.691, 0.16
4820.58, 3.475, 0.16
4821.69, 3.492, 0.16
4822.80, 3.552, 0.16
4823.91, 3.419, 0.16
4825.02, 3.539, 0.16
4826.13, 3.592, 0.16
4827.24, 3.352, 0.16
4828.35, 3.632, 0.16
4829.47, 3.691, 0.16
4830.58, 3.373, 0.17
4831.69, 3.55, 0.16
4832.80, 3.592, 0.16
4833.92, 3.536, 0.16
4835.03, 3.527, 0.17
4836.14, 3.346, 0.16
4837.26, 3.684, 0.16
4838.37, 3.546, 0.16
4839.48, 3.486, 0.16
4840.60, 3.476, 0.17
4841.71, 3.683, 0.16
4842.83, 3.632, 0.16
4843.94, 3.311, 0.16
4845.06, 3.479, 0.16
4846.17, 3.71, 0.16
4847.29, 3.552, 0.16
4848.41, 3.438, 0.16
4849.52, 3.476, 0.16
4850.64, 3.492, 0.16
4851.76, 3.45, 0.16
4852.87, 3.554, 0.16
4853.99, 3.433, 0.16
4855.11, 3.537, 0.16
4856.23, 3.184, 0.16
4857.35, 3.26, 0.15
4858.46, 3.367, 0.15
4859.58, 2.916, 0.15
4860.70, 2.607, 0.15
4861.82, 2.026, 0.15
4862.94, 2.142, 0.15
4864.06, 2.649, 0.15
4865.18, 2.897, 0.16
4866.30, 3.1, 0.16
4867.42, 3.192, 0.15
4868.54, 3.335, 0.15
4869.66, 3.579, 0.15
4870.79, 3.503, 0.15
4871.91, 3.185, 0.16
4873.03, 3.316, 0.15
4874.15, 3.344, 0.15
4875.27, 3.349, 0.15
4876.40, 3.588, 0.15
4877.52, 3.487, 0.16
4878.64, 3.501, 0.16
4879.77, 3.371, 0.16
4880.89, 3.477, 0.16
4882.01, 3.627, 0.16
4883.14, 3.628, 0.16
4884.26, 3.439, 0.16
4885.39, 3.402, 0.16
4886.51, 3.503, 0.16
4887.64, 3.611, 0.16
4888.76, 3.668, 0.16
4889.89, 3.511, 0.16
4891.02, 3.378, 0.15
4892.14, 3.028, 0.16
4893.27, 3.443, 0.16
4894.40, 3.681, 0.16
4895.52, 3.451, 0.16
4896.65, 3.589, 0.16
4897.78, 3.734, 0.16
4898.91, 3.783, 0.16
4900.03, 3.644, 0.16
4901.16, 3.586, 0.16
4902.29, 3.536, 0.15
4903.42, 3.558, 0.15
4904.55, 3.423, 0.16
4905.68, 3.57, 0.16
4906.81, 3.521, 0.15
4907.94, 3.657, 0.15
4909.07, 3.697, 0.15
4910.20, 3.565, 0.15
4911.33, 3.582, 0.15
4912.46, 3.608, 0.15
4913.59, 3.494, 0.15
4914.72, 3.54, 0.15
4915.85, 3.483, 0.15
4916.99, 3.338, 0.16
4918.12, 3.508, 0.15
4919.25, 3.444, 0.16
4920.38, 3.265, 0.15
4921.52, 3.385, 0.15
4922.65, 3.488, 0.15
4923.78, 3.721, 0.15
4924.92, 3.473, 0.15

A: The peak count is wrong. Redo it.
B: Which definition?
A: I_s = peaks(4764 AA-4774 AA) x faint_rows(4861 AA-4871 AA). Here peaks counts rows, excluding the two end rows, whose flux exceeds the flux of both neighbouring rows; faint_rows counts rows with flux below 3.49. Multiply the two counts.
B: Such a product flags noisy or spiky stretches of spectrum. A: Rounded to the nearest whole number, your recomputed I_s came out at 14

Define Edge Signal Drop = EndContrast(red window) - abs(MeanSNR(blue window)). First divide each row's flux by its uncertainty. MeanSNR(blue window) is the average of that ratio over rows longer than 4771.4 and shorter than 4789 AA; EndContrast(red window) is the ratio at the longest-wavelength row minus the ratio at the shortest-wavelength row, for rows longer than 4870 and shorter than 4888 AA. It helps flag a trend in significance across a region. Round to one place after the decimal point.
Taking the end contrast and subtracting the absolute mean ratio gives -21.6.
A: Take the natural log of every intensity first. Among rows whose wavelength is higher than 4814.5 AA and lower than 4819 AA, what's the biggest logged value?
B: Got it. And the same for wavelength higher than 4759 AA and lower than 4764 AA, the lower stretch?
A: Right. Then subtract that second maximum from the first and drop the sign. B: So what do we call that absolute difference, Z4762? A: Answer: 0.084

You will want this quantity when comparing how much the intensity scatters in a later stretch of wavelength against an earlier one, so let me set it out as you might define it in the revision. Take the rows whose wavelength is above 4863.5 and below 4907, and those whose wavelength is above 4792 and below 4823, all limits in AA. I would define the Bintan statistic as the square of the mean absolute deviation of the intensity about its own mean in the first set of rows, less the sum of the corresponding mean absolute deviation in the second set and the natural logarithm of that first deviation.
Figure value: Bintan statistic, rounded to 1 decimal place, 1.7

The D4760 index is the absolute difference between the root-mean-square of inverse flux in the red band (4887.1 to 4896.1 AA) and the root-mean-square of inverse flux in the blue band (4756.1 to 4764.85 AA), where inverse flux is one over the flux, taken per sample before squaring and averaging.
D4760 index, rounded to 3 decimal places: 0.010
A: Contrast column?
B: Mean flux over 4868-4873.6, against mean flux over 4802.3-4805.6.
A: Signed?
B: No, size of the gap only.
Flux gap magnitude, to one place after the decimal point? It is 0.1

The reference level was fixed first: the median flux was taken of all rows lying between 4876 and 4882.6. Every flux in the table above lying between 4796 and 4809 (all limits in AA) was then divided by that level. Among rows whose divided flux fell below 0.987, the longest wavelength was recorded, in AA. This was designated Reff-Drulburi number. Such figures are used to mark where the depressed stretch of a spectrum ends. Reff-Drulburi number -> 4806.17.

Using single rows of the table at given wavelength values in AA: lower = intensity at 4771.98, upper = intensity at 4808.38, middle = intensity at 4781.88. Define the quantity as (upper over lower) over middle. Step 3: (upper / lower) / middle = 0.282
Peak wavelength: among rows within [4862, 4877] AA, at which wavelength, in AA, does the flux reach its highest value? 4876.40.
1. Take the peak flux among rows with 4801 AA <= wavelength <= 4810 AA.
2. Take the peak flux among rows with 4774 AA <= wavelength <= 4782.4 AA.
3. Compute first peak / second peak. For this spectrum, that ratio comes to 0.96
